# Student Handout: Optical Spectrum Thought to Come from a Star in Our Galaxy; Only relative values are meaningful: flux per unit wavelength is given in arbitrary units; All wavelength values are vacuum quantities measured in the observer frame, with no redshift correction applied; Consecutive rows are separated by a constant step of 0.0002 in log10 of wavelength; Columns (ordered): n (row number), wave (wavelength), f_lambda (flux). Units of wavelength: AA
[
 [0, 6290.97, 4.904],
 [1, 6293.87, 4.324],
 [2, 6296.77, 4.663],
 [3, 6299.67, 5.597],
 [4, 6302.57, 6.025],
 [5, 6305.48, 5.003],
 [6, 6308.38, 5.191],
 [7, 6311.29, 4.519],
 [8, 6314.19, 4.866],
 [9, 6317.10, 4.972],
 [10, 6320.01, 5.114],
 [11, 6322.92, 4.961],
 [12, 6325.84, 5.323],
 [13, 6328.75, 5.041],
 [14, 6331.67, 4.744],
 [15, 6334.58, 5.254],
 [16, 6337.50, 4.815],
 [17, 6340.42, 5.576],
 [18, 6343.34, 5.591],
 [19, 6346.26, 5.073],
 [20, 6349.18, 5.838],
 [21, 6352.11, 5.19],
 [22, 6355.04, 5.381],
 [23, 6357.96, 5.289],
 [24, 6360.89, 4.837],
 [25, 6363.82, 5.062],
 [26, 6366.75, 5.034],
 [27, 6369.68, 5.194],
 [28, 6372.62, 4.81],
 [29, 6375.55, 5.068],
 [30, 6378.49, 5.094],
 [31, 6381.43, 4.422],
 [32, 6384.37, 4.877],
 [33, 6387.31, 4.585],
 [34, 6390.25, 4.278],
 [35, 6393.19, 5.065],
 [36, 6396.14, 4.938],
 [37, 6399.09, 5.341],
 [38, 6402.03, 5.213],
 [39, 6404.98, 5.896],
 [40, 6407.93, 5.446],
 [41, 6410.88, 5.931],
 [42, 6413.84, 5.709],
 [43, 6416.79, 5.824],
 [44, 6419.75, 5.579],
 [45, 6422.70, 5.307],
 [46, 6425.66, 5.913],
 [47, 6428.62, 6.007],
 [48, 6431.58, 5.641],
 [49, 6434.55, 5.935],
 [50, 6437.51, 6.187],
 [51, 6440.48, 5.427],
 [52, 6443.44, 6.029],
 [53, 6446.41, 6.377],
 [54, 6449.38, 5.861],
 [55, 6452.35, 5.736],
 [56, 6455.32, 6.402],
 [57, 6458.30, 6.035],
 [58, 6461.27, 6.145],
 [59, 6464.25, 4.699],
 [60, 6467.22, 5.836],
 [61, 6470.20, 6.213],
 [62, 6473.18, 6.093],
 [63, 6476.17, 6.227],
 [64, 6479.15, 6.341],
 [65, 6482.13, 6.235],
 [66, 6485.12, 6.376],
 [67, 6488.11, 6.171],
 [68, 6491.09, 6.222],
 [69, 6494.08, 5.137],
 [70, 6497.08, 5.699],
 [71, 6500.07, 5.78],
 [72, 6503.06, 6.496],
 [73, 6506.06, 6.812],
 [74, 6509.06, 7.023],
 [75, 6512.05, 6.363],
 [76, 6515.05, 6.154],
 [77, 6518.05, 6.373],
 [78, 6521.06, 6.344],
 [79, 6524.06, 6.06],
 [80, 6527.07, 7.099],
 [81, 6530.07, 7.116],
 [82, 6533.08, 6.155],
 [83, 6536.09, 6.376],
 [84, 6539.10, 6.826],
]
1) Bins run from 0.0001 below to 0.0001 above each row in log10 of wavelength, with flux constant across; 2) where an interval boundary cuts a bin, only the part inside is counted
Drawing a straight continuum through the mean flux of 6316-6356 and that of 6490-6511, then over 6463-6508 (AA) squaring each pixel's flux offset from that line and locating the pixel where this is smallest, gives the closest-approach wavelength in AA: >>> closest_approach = 6488.11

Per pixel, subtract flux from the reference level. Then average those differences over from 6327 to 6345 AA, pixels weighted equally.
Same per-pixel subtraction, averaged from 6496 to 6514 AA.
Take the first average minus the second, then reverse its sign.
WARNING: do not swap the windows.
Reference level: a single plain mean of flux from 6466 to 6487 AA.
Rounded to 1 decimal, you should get -1.2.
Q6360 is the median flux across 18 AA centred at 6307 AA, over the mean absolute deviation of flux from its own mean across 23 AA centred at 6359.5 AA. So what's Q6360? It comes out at 25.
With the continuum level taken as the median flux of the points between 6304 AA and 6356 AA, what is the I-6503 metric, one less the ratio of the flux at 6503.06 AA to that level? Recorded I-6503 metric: -0.28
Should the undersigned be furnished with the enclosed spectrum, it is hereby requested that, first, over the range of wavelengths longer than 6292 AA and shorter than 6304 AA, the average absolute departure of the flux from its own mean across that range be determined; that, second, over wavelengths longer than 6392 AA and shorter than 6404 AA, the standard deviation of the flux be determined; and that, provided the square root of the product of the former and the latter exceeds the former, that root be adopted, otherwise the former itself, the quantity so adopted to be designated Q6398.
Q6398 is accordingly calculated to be 0.66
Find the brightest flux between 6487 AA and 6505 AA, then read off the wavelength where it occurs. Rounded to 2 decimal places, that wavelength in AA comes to 6503.06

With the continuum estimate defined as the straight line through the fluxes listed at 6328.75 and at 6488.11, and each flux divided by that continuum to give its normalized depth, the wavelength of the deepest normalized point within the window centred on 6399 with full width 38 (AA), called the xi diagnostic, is 6390.25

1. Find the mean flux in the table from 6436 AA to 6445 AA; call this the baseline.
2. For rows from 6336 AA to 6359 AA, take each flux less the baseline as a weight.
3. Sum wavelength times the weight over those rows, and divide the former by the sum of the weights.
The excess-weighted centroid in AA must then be 6347.1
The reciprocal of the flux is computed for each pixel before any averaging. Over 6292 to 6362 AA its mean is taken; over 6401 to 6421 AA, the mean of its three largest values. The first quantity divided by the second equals 1.060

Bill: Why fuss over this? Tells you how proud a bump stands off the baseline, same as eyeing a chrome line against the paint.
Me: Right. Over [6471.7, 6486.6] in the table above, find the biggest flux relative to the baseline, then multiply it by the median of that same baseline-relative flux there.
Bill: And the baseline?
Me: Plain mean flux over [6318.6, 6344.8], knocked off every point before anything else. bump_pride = 1.3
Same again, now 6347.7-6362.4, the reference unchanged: 0.1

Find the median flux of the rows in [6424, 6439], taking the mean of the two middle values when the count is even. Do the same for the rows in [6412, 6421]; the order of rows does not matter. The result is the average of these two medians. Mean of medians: 5.8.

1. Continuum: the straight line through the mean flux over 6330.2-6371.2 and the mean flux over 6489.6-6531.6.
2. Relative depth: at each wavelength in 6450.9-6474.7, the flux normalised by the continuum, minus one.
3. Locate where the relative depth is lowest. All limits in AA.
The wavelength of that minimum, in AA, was 6464.25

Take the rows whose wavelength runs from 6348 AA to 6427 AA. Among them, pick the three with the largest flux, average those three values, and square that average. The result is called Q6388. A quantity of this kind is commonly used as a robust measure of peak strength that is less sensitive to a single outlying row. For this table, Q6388 35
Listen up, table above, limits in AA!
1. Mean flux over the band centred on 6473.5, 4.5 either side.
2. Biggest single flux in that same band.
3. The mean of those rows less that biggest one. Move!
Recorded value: -0.05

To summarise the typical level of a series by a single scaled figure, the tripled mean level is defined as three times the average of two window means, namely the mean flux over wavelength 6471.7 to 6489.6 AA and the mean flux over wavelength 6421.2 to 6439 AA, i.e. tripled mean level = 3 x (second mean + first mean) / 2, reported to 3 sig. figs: 18.1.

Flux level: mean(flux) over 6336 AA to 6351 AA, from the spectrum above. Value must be 5.4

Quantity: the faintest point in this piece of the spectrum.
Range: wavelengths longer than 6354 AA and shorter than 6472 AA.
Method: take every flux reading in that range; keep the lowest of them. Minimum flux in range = 4.278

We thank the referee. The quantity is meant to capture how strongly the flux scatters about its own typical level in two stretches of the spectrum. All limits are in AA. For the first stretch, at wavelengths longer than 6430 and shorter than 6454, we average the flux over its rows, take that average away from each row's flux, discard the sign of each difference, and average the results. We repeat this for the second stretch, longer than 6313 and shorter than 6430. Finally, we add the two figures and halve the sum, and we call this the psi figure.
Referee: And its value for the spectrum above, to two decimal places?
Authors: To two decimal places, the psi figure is 0.28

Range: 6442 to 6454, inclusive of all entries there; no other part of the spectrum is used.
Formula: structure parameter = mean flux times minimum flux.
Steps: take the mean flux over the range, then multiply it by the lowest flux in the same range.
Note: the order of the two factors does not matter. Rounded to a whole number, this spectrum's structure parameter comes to 34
